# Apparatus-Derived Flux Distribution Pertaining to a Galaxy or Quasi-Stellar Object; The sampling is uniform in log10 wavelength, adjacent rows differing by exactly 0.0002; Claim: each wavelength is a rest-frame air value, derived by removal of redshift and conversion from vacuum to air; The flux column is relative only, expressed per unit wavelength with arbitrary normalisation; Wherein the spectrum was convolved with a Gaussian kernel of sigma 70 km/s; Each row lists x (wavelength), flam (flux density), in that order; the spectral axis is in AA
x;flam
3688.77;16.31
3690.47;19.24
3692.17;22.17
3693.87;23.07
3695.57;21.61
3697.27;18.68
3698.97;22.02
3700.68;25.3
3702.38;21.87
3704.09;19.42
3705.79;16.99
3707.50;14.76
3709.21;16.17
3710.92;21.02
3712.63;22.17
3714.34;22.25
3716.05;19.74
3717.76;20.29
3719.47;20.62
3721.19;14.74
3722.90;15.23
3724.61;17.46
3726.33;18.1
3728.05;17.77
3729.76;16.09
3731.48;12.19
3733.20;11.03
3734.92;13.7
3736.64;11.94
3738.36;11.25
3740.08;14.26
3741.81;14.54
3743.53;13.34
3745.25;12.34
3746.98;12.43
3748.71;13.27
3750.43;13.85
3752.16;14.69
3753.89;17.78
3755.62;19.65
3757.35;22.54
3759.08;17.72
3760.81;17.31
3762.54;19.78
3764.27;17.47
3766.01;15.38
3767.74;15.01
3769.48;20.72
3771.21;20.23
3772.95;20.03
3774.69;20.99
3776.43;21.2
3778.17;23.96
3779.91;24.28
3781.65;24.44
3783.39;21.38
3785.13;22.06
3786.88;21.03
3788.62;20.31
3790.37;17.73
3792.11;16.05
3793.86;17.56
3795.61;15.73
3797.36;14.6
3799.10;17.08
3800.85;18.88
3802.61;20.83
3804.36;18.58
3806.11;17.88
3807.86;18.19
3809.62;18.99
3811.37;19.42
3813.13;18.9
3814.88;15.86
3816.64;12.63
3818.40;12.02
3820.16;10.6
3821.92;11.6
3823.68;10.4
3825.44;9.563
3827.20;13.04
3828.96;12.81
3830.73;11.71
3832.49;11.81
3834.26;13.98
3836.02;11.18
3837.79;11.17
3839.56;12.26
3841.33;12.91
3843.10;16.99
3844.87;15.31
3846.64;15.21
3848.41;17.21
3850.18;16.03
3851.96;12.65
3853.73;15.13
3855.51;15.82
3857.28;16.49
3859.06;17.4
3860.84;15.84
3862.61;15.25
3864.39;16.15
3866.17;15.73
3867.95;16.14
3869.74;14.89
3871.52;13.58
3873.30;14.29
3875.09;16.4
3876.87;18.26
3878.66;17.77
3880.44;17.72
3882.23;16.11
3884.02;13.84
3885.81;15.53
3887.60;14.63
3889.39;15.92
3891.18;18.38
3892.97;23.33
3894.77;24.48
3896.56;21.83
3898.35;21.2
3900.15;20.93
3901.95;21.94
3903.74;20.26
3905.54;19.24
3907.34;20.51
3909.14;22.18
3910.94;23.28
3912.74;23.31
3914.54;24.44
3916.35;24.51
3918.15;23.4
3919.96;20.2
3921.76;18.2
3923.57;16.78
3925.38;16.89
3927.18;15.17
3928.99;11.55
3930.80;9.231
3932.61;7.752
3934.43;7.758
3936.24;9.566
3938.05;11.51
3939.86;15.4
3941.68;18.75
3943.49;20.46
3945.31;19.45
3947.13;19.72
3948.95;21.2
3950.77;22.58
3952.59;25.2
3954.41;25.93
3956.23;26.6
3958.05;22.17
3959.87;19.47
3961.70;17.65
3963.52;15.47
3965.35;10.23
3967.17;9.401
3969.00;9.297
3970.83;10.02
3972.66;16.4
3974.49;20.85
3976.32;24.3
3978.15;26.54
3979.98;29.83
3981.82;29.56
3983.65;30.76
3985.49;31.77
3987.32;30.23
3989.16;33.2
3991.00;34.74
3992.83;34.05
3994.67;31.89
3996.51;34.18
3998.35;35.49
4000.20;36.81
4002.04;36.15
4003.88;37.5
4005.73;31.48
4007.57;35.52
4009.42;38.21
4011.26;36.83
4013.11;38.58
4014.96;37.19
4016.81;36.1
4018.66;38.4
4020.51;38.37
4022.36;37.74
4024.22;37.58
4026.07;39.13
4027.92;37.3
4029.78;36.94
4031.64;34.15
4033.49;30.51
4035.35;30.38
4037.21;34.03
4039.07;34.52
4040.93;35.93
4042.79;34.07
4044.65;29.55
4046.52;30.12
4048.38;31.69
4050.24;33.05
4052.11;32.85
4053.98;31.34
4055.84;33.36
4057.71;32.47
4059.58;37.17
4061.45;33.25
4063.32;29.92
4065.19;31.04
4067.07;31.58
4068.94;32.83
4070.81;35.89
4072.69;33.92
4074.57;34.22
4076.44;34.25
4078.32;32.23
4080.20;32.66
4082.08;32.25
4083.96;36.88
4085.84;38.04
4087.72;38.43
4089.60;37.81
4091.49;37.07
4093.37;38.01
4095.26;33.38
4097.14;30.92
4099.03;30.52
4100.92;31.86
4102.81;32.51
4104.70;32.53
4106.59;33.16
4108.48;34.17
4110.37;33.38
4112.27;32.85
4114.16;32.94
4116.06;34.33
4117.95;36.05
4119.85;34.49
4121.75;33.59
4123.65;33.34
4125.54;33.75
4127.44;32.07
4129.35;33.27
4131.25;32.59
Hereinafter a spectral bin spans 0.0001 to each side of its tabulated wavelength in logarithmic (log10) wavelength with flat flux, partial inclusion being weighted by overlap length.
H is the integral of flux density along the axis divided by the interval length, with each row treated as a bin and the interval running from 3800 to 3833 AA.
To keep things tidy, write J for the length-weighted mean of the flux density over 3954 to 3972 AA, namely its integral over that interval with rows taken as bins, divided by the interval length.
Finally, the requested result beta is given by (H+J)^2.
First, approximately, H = 15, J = 16.4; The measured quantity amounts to 980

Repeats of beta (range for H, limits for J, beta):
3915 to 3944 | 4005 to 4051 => 2563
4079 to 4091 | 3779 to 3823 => 2894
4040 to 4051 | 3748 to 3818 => 2598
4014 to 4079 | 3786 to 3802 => 2683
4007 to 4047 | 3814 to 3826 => 2250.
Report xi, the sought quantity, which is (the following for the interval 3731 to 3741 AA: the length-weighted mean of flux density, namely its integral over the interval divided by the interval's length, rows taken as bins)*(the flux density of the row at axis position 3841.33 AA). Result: 160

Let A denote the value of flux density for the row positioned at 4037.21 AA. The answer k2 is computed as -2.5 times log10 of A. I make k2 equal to -3.8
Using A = 34.03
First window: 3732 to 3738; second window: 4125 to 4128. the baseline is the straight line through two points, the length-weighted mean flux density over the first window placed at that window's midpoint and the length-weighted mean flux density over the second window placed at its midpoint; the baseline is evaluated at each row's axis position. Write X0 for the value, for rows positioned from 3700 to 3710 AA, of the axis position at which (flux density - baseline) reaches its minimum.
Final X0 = 3707.50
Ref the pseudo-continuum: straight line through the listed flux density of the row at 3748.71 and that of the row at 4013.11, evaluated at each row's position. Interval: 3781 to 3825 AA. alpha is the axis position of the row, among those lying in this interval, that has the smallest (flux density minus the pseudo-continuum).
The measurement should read 3823.68 AA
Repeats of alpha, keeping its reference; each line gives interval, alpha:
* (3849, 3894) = 3884.02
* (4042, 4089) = 4063.32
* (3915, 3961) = 3934.43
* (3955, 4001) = 3969.00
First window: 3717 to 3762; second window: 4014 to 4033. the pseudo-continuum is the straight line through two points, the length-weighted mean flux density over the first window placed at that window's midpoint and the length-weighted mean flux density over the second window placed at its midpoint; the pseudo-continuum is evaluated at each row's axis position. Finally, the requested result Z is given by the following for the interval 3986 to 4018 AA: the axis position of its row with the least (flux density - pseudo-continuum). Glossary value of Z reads 4005.73 AA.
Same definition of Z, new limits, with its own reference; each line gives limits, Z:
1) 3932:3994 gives 3969.00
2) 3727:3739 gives 3738.36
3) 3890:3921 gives 3919.96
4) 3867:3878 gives 3871.52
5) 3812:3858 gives 3825.44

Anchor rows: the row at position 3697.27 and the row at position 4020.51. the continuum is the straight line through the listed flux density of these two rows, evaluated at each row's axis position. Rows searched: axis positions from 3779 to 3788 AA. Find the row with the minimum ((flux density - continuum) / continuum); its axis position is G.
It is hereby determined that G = 3786.88 AA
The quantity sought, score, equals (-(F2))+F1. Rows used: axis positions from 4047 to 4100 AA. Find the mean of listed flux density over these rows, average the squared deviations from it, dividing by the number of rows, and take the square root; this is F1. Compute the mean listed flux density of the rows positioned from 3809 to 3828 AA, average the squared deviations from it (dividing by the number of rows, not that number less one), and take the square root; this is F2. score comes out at -1.0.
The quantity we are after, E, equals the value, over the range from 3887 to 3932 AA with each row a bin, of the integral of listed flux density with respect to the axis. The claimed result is 883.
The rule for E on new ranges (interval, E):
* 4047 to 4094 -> 1600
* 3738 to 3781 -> 752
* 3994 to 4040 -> 1648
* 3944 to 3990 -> 1007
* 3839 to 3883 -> 690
